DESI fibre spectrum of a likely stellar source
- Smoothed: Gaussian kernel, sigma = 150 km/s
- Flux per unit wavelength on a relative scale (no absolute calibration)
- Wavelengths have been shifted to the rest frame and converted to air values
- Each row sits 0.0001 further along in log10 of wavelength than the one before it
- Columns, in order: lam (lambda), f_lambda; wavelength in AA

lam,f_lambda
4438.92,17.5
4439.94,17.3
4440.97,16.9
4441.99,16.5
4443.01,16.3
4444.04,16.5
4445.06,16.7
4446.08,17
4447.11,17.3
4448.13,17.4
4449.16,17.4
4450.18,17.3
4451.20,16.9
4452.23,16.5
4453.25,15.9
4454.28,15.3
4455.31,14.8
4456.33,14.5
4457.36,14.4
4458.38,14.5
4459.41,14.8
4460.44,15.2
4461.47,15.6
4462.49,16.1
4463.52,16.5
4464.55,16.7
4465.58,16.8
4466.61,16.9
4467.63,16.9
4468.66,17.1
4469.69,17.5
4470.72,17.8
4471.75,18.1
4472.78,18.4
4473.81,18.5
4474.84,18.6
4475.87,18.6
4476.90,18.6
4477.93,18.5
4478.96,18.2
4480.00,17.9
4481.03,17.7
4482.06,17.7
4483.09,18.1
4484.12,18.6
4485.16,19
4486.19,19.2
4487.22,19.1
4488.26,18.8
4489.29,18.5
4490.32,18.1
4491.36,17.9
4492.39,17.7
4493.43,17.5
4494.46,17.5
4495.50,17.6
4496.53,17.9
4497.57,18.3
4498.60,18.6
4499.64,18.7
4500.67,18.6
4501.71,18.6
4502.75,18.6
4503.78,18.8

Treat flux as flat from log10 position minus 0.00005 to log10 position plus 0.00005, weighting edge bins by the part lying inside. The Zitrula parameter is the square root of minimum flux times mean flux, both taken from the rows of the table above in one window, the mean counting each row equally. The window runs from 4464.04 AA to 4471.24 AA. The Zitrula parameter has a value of 16.9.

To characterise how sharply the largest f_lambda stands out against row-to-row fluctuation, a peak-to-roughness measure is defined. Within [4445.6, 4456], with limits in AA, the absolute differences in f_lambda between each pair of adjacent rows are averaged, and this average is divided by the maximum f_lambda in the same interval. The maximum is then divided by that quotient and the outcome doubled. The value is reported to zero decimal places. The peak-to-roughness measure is 1817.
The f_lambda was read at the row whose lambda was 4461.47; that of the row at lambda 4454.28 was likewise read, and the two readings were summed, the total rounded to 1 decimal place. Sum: 30.9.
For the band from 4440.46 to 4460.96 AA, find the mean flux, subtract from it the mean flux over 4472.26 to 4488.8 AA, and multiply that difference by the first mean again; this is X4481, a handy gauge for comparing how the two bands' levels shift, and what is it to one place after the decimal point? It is -38.1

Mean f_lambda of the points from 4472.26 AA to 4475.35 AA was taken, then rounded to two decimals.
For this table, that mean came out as 18.50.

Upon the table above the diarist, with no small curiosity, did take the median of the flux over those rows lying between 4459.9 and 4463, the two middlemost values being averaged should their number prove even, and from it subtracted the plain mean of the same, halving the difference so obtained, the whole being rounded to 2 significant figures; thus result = -0.017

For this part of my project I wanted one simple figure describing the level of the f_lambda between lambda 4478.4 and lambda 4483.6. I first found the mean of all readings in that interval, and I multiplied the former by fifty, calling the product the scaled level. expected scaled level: 896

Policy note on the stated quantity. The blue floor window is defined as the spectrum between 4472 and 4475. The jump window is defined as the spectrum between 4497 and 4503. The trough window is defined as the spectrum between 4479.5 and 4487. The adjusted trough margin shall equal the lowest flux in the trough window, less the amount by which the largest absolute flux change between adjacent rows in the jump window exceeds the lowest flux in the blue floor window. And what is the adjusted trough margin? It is 35.8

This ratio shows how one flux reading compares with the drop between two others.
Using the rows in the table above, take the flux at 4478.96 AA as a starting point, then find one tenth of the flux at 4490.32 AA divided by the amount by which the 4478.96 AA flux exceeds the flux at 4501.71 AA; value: -5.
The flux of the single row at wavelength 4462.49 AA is 16.1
